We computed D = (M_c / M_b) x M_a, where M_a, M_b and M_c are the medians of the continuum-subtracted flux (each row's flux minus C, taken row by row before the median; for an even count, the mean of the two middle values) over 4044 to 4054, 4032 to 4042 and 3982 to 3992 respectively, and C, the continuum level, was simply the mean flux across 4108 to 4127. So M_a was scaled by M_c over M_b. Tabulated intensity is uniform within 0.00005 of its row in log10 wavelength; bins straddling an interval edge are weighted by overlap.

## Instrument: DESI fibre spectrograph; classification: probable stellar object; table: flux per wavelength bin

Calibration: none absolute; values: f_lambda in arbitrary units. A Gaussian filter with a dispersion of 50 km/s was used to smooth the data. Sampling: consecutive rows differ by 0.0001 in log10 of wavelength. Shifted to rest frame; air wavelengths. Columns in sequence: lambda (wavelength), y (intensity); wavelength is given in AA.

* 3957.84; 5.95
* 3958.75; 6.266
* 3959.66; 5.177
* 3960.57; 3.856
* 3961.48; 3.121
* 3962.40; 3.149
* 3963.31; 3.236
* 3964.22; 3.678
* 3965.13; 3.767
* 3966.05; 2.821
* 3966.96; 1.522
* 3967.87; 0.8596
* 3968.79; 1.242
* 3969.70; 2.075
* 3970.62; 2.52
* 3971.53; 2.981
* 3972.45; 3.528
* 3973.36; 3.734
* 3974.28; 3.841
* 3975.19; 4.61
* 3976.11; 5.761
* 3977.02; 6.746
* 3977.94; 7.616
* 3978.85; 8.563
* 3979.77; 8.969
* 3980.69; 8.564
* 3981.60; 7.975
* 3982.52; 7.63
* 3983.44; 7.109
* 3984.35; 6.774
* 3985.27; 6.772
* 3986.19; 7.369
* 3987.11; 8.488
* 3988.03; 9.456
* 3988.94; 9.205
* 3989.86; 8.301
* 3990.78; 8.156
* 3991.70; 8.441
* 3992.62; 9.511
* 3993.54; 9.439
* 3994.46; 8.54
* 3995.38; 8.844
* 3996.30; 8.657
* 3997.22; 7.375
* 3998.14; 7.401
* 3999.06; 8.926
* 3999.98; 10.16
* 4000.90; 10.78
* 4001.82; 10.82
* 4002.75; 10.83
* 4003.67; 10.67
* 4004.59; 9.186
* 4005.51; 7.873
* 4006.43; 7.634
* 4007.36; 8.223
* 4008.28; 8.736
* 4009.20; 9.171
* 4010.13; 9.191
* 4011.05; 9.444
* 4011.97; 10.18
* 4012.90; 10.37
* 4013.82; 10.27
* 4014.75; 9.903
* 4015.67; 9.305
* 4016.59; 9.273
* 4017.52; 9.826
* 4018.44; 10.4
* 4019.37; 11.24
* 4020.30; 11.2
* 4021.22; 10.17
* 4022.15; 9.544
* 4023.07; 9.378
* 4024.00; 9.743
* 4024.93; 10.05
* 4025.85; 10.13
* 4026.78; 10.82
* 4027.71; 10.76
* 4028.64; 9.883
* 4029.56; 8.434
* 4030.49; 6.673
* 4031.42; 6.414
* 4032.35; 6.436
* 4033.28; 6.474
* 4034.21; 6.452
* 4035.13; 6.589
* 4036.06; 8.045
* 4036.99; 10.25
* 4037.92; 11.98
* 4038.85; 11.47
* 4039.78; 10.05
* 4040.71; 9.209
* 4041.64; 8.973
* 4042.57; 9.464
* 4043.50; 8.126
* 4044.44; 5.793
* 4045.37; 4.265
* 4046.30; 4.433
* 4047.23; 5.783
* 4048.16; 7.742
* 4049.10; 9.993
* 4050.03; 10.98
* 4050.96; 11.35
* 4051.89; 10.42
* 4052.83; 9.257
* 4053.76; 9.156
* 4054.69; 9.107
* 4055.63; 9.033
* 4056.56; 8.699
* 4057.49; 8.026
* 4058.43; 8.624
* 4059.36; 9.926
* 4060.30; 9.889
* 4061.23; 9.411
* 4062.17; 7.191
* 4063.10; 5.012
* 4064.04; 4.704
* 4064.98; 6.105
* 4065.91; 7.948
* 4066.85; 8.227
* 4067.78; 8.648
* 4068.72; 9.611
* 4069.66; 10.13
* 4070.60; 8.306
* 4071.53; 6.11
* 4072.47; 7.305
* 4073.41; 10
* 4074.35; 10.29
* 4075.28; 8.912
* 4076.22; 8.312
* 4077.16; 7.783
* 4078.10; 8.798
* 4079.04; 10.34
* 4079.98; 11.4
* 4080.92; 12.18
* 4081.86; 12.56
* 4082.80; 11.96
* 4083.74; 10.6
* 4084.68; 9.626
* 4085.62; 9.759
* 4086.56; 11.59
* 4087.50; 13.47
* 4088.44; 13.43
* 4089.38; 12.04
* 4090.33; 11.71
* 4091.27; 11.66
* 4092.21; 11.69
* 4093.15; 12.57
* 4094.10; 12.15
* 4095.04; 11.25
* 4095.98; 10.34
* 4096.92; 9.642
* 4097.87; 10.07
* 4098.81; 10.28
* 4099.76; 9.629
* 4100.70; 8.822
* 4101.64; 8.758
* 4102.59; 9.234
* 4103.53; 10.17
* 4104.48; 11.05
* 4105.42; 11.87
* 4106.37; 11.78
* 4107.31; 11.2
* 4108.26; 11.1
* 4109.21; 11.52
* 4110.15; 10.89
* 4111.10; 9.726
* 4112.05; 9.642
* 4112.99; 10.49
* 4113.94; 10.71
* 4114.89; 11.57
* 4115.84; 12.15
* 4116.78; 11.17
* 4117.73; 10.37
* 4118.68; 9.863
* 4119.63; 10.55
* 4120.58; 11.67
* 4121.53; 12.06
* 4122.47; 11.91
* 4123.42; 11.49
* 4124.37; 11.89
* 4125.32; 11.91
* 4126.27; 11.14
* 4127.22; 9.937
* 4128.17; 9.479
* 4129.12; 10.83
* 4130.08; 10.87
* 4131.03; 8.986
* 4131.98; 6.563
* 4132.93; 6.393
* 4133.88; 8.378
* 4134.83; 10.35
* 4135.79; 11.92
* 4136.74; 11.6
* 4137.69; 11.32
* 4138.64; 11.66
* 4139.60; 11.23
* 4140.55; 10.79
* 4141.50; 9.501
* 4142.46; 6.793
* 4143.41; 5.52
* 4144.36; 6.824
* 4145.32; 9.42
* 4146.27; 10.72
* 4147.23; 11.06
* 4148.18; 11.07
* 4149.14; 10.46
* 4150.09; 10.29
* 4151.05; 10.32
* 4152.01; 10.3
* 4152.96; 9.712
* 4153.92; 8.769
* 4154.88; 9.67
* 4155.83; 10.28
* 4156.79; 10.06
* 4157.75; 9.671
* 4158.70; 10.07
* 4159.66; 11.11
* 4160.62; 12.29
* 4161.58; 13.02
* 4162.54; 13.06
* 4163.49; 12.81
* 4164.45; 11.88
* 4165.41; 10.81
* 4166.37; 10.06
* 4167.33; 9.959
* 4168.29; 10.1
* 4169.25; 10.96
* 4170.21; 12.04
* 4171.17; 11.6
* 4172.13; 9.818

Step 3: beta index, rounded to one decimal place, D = -2.7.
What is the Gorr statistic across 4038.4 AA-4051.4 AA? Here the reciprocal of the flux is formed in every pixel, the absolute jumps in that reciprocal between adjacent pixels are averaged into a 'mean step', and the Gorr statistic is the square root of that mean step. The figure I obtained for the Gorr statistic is 0.15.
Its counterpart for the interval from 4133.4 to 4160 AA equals 0.10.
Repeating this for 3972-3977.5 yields 0.16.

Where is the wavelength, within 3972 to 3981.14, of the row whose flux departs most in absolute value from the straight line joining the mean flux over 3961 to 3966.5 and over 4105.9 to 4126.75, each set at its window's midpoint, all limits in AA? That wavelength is 3979.77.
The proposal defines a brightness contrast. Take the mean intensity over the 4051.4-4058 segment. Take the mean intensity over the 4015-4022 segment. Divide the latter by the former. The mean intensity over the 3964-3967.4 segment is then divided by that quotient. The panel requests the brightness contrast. 2.6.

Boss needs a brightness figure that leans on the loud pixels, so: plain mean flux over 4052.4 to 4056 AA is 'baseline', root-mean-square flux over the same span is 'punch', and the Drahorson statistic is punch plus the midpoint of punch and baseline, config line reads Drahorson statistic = 18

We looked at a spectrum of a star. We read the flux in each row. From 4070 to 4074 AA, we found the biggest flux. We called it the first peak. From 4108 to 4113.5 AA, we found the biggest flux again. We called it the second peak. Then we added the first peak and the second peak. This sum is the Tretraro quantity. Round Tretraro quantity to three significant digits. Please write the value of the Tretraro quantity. 21.5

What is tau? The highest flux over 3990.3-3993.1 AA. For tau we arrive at 9.511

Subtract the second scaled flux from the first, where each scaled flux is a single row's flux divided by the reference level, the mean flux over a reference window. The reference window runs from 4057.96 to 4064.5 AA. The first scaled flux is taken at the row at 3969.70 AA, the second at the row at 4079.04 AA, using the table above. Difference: -1.1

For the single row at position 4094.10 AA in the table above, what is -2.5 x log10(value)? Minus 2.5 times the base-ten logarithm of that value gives -2.71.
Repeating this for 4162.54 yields -2.79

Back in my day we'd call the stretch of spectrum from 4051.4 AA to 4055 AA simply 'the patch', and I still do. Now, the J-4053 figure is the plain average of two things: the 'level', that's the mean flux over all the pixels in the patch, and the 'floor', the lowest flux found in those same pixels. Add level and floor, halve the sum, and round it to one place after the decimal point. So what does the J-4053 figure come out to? 9.3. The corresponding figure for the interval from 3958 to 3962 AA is 3.9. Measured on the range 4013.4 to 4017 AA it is 9.5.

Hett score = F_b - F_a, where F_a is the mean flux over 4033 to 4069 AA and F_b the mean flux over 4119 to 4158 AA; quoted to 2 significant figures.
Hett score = 1.7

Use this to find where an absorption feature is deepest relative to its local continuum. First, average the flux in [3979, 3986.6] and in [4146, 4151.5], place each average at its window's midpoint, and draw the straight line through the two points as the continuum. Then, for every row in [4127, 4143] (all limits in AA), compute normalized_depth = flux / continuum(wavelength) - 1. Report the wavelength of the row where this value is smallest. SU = 4132.93 AA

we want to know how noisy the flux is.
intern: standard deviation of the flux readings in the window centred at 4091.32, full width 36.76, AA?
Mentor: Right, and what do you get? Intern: 1.4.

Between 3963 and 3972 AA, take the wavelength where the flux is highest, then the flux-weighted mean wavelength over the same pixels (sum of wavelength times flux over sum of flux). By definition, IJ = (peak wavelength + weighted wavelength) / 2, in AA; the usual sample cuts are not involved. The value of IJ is 3966.0 AA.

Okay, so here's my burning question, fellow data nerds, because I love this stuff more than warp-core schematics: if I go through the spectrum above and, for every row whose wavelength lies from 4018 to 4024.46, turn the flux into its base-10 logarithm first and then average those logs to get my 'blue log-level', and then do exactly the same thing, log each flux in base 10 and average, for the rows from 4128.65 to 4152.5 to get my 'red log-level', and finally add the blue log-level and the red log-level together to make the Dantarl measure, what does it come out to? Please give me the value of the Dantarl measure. 1.99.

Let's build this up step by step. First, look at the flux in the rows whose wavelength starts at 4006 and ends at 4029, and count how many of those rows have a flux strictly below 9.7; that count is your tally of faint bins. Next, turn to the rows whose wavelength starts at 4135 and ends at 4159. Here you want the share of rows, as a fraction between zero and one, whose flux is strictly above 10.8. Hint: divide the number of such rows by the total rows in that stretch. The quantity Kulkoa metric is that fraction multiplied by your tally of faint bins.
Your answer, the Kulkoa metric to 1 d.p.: 2.8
